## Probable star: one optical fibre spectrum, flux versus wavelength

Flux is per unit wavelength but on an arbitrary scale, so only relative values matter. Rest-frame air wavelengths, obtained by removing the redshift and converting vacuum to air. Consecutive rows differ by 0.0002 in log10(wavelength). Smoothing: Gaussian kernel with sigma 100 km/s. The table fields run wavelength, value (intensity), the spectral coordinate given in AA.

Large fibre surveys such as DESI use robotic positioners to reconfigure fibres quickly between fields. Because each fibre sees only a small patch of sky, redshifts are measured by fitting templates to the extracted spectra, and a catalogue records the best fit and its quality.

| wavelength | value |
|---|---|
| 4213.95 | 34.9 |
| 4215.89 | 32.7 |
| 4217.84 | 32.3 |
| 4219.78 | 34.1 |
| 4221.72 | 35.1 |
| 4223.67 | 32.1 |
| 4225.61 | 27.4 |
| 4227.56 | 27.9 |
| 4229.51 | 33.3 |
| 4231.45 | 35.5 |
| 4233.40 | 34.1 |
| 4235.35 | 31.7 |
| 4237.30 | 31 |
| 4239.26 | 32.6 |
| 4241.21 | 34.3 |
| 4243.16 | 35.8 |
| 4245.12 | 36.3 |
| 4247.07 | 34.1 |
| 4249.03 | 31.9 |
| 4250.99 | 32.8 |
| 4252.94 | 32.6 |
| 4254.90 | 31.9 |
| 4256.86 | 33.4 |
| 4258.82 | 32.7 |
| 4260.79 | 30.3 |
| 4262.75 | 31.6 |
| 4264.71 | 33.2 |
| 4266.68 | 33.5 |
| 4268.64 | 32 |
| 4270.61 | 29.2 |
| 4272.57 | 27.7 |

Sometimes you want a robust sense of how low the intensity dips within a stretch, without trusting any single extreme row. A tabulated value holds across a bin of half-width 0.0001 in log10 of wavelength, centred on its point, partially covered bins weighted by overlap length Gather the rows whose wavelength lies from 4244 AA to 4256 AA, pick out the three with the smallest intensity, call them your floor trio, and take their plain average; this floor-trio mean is 32.1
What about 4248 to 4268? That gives 31.3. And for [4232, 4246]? 31.8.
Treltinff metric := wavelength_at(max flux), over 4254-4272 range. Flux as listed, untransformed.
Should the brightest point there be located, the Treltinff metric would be 4266.68 AA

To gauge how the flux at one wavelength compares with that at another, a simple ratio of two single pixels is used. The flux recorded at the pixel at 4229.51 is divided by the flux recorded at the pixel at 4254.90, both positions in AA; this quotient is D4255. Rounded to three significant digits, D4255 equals 1.04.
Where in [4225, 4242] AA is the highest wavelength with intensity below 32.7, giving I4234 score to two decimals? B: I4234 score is 4239.26 AA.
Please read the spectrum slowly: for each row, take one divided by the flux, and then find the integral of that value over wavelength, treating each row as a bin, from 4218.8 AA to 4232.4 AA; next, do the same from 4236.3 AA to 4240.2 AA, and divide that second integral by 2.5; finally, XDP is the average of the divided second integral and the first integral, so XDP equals 0.24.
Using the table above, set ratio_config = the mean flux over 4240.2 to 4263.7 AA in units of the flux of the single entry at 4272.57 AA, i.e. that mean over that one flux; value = 1.20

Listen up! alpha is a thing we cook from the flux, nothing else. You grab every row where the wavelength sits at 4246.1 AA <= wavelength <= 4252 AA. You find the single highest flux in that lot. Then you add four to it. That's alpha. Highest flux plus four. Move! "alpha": 38.1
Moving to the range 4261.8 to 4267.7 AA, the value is 37.5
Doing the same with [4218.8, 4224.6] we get 39.1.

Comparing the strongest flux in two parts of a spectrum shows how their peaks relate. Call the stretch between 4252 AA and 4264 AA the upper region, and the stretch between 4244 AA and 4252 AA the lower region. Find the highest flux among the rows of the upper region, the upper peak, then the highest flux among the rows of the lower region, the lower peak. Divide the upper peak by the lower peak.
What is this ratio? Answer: 0.92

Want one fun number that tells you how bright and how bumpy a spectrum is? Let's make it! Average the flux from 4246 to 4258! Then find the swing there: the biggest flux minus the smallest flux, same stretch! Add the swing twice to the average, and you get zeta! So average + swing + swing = 37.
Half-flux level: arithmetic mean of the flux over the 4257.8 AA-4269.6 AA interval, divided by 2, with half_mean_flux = 16.1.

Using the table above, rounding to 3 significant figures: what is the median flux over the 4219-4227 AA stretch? 33.1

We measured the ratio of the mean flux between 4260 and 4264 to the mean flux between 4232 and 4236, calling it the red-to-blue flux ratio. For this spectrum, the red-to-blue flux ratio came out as 0.94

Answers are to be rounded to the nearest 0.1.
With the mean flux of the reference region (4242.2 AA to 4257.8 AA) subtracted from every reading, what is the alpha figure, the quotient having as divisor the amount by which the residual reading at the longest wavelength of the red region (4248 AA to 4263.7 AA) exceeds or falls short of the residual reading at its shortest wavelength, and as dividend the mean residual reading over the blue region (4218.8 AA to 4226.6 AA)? 4.8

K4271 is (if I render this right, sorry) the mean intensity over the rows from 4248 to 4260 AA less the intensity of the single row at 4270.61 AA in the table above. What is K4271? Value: 3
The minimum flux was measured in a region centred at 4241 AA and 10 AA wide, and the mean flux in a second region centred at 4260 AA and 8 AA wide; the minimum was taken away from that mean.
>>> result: 1.0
